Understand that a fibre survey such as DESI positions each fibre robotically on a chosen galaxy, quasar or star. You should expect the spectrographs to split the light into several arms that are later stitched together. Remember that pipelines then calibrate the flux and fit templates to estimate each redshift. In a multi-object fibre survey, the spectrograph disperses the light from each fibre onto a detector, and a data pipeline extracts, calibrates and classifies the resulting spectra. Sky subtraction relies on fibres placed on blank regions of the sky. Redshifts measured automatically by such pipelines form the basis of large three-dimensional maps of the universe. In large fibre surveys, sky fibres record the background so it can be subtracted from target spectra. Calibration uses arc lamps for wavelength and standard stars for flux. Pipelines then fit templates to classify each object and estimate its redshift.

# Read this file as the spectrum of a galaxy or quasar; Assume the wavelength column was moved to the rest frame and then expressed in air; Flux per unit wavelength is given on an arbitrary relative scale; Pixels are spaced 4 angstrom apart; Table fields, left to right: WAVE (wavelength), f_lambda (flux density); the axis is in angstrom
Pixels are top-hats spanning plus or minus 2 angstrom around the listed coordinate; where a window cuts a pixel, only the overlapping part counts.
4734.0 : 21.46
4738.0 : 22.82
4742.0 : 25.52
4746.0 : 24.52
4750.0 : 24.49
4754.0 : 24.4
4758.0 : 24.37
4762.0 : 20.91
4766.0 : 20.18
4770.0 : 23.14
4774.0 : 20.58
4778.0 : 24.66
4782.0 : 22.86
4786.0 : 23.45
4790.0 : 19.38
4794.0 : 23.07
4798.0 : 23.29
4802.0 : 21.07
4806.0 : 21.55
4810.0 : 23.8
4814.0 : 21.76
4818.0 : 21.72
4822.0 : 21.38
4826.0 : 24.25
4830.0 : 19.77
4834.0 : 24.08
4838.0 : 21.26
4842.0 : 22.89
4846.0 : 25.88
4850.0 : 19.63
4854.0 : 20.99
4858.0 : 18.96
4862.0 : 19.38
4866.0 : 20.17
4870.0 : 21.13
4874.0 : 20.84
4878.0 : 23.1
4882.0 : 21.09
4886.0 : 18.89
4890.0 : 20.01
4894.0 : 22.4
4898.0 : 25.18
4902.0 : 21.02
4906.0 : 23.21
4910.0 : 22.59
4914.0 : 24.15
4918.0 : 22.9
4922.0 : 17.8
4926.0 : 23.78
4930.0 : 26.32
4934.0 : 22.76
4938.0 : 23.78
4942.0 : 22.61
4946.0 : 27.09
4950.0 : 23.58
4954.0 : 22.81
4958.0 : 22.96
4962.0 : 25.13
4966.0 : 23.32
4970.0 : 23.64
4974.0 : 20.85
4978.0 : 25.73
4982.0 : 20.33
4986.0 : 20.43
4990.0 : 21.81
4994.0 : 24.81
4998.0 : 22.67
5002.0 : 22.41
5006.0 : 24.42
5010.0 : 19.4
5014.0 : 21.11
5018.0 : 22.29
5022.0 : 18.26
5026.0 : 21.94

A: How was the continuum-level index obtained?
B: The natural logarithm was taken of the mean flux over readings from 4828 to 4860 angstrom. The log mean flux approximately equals 3.08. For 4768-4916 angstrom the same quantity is 3.09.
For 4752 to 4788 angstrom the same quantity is 3.12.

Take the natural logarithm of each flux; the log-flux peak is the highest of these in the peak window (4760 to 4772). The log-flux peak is 3.14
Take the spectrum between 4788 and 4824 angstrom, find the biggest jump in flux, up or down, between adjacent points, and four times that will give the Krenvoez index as 15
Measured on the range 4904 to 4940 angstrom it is 24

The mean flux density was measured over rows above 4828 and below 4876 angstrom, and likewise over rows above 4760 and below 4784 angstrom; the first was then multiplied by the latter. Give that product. 469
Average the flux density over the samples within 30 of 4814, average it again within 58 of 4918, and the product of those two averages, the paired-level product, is 499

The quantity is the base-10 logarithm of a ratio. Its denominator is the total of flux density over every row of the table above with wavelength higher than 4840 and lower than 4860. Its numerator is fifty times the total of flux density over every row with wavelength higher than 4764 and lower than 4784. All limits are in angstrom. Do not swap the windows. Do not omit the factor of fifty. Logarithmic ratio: 1.71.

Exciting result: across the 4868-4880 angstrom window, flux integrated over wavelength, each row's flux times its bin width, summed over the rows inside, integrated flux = 260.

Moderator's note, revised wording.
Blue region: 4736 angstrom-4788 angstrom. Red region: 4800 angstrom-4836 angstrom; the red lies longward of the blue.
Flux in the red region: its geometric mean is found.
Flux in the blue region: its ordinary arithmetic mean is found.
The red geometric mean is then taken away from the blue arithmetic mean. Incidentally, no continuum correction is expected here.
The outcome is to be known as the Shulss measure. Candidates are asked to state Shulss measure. 1.1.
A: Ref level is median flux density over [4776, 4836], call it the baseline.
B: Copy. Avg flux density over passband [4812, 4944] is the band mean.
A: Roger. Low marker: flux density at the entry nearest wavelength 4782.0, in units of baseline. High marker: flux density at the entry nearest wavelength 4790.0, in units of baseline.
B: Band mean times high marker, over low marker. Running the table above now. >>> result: 18.6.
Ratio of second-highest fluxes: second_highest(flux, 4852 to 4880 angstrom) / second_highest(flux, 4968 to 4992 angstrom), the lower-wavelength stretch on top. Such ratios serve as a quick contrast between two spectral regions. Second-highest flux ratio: 0.89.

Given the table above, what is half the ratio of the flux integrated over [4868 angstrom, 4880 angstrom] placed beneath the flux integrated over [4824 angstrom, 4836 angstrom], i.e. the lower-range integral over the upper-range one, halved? 0.52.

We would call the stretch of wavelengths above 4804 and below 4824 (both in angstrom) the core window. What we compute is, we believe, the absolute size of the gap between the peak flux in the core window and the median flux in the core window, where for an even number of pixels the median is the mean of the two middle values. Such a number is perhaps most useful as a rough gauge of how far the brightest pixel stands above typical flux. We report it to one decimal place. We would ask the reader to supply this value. 2.1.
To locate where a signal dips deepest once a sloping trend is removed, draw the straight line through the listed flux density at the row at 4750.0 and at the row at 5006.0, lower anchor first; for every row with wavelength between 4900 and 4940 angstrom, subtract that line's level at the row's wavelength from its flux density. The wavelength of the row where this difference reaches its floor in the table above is 4922.0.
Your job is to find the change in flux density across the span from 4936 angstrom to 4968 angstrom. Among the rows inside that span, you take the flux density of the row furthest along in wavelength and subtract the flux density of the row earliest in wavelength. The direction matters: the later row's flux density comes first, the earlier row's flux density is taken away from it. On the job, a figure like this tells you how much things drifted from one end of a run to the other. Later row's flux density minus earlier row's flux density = -0.5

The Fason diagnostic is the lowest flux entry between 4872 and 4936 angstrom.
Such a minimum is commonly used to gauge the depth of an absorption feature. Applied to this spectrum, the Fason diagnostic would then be 17.8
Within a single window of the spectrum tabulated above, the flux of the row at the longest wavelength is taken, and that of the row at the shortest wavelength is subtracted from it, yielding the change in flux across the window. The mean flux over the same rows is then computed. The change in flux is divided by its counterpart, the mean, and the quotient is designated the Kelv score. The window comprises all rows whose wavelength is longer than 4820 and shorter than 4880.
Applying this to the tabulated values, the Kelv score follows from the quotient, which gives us 0.08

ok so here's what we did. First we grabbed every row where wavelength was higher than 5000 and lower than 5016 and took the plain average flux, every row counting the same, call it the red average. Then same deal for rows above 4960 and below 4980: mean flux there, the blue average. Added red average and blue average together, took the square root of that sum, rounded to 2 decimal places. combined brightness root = 6.75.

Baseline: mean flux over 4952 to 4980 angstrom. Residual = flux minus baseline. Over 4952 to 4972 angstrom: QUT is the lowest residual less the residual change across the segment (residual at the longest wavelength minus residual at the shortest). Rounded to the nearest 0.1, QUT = -1.5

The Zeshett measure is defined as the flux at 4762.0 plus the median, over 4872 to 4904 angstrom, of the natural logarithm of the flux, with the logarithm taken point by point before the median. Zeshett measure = 24.0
